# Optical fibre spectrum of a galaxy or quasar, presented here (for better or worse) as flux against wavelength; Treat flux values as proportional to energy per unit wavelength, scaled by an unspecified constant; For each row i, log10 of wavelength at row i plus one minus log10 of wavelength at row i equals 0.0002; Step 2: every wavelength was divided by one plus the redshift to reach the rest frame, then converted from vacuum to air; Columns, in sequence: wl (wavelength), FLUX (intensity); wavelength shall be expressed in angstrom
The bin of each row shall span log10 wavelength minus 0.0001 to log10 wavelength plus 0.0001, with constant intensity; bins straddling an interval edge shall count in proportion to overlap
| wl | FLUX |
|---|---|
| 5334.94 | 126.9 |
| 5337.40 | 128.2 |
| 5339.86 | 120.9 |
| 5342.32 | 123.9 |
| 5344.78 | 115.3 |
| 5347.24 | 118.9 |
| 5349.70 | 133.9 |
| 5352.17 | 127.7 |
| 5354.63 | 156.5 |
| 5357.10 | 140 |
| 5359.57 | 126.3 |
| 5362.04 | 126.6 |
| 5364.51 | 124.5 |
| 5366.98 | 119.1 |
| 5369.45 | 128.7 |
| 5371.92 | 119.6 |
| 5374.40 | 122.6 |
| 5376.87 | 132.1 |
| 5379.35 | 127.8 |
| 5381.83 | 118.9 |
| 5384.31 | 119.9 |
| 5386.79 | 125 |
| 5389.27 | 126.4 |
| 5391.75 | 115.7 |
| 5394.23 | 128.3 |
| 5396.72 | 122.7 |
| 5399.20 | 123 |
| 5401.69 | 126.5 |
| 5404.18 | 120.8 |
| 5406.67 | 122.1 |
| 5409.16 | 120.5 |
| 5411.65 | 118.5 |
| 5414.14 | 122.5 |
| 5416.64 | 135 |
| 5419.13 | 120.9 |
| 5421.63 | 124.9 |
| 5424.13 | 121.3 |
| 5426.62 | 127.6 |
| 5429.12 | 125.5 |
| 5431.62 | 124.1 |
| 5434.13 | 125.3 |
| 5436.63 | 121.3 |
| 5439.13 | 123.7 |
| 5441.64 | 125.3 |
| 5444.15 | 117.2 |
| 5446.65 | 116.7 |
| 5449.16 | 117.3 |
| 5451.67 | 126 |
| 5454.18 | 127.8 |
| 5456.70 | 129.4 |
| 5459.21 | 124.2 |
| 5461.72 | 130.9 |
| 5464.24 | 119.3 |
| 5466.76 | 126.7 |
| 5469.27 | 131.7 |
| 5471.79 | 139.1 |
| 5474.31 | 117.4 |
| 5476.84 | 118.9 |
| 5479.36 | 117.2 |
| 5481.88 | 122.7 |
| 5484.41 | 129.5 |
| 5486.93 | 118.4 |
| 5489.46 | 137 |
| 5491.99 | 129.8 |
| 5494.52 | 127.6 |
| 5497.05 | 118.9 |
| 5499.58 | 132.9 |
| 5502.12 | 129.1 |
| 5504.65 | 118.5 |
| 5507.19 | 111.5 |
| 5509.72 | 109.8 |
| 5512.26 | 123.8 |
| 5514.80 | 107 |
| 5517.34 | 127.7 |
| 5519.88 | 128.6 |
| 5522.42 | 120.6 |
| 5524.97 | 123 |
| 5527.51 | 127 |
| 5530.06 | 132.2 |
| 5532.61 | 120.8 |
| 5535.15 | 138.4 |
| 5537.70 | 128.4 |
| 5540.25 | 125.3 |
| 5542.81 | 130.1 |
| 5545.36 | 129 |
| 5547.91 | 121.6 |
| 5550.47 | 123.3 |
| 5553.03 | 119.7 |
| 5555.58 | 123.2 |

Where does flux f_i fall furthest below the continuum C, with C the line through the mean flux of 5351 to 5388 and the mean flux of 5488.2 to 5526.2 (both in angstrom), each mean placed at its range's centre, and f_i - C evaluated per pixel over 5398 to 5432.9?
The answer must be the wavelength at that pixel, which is 5411.65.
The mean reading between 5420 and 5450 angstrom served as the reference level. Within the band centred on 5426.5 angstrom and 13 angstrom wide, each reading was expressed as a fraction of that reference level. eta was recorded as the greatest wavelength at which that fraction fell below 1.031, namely 5431.62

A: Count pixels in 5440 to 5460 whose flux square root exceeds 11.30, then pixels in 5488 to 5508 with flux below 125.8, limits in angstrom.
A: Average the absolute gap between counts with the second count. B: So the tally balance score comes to 2.0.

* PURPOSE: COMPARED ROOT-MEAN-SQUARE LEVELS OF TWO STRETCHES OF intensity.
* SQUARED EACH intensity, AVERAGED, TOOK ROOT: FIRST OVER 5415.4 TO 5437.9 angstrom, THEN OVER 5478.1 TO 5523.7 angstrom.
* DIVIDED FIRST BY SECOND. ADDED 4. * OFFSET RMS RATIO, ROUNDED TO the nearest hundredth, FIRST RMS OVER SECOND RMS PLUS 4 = 5.02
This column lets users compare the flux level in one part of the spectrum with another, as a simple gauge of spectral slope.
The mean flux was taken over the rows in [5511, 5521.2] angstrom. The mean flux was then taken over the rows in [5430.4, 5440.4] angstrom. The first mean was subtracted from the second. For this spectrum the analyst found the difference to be 2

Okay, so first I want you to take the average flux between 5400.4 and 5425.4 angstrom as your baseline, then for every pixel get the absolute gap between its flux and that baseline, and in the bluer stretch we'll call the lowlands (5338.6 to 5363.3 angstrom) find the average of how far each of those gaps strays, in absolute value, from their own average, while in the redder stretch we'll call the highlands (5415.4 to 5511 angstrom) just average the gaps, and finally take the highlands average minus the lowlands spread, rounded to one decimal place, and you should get -1.5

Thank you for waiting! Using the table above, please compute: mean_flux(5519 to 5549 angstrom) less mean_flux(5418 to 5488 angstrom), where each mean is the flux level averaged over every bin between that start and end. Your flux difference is 3.1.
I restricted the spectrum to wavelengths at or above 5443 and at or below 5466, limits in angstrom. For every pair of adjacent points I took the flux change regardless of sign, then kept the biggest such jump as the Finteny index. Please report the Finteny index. 12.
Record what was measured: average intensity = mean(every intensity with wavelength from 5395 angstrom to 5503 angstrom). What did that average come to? 125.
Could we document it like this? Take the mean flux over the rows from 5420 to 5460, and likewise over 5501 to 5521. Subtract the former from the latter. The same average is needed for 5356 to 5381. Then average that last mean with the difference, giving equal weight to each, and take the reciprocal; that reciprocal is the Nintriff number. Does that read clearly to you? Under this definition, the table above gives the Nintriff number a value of 0.0163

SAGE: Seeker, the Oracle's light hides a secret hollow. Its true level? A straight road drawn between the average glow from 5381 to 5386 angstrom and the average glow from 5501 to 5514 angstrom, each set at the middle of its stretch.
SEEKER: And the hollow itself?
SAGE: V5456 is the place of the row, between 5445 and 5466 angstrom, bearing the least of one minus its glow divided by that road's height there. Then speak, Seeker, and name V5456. 5461.72 angstrom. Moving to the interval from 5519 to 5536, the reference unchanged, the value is 5535.15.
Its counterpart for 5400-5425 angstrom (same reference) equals 5416.64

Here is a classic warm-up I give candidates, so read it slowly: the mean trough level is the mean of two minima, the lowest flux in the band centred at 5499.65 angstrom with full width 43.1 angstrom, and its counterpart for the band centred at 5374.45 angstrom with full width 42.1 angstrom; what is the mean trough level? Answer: 111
